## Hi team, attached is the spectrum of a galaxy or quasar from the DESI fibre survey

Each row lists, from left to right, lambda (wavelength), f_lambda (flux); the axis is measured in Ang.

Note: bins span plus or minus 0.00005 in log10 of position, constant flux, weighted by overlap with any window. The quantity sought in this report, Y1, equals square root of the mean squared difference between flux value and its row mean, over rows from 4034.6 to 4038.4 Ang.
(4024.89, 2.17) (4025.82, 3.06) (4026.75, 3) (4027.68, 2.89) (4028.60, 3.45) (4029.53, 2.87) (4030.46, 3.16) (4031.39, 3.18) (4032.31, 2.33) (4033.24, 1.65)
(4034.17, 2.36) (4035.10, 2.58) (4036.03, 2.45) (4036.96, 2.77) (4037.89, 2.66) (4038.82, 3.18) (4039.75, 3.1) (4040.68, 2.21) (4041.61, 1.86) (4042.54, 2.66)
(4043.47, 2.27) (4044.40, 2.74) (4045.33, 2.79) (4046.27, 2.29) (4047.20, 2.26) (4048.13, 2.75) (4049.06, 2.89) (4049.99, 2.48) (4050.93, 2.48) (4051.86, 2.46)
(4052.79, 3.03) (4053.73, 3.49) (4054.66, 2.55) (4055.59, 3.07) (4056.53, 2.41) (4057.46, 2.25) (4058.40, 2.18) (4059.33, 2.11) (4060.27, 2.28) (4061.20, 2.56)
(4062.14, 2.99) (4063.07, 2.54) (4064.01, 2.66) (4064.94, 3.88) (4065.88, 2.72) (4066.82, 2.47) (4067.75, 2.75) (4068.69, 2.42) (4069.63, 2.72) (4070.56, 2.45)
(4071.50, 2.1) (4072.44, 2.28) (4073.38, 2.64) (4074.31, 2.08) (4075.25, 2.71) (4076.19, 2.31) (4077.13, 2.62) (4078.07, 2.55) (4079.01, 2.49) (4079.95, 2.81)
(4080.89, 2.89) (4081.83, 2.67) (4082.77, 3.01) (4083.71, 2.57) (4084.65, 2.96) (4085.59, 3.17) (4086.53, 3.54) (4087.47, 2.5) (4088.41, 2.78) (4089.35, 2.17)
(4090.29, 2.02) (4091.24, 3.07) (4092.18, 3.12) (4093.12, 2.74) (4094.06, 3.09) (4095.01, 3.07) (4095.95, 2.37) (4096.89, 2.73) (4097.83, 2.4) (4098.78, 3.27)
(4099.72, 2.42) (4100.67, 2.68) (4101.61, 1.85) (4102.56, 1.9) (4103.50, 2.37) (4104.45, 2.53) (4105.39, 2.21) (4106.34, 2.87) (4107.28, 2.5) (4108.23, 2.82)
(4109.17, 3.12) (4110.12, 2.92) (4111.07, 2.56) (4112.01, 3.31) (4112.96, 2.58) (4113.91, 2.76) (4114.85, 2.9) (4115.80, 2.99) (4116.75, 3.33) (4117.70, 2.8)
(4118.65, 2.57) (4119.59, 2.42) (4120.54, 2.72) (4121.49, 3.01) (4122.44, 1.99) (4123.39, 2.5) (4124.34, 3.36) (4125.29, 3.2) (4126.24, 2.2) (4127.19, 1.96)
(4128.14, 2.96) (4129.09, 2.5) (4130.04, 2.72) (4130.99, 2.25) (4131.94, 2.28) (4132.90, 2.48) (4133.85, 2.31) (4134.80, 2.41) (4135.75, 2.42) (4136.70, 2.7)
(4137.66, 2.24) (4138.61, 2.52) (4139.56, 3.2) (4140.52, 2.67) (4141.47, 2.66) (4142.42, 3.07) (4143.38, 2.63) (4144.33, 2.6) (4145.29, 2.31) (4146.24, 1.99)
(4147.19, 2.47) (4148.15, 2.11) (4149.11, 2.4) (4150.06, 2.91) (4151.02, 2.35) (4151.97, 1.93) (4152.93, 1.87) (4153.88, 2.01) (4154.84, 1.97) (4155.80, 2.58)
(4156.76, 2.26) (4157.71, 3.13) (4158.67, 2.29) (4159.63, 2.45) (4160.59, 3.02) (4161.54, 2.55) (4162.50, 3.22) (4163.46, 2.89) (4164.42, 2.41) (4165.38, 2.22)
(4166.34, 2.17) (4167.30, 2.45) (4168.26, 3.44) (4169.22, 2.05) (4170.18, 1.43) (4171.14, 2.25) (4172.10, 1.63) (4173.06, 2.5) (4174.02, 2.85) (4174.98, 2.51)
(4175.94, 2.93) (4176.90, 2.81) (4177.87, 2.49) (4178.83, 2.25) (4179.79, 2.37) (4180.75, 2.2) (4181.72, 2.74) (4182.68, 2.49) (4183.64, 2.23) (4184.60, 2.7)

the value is 0.12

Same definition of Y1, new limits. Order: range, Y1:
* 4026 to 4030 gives 0.23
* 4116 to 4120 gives 0.35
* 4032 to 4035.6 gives 0.35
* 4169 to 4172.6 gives 0.33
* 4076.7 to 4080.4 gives 0.12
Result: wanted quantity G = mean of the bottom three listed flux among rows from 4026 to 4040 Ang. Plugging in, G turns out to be 2.11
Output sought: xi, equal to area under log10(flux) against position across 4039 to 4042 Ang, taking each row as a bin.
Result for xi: 1.2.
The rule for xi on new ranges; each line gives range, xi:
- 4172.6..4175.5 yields 1.2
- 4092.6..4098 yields 2.4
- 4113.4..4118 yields 2.2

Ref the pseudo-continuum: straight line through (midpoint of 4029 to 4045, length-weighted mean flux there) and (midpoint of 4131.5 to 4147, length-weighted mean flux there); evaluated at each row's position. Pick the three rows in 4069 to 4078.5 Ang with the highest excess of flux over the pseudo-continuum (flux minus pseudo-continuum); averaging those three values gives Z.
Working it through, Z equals 0.12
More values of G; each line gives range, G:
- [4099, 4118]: 1.99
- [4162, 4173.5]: 1.70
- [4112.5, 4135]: 2.05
